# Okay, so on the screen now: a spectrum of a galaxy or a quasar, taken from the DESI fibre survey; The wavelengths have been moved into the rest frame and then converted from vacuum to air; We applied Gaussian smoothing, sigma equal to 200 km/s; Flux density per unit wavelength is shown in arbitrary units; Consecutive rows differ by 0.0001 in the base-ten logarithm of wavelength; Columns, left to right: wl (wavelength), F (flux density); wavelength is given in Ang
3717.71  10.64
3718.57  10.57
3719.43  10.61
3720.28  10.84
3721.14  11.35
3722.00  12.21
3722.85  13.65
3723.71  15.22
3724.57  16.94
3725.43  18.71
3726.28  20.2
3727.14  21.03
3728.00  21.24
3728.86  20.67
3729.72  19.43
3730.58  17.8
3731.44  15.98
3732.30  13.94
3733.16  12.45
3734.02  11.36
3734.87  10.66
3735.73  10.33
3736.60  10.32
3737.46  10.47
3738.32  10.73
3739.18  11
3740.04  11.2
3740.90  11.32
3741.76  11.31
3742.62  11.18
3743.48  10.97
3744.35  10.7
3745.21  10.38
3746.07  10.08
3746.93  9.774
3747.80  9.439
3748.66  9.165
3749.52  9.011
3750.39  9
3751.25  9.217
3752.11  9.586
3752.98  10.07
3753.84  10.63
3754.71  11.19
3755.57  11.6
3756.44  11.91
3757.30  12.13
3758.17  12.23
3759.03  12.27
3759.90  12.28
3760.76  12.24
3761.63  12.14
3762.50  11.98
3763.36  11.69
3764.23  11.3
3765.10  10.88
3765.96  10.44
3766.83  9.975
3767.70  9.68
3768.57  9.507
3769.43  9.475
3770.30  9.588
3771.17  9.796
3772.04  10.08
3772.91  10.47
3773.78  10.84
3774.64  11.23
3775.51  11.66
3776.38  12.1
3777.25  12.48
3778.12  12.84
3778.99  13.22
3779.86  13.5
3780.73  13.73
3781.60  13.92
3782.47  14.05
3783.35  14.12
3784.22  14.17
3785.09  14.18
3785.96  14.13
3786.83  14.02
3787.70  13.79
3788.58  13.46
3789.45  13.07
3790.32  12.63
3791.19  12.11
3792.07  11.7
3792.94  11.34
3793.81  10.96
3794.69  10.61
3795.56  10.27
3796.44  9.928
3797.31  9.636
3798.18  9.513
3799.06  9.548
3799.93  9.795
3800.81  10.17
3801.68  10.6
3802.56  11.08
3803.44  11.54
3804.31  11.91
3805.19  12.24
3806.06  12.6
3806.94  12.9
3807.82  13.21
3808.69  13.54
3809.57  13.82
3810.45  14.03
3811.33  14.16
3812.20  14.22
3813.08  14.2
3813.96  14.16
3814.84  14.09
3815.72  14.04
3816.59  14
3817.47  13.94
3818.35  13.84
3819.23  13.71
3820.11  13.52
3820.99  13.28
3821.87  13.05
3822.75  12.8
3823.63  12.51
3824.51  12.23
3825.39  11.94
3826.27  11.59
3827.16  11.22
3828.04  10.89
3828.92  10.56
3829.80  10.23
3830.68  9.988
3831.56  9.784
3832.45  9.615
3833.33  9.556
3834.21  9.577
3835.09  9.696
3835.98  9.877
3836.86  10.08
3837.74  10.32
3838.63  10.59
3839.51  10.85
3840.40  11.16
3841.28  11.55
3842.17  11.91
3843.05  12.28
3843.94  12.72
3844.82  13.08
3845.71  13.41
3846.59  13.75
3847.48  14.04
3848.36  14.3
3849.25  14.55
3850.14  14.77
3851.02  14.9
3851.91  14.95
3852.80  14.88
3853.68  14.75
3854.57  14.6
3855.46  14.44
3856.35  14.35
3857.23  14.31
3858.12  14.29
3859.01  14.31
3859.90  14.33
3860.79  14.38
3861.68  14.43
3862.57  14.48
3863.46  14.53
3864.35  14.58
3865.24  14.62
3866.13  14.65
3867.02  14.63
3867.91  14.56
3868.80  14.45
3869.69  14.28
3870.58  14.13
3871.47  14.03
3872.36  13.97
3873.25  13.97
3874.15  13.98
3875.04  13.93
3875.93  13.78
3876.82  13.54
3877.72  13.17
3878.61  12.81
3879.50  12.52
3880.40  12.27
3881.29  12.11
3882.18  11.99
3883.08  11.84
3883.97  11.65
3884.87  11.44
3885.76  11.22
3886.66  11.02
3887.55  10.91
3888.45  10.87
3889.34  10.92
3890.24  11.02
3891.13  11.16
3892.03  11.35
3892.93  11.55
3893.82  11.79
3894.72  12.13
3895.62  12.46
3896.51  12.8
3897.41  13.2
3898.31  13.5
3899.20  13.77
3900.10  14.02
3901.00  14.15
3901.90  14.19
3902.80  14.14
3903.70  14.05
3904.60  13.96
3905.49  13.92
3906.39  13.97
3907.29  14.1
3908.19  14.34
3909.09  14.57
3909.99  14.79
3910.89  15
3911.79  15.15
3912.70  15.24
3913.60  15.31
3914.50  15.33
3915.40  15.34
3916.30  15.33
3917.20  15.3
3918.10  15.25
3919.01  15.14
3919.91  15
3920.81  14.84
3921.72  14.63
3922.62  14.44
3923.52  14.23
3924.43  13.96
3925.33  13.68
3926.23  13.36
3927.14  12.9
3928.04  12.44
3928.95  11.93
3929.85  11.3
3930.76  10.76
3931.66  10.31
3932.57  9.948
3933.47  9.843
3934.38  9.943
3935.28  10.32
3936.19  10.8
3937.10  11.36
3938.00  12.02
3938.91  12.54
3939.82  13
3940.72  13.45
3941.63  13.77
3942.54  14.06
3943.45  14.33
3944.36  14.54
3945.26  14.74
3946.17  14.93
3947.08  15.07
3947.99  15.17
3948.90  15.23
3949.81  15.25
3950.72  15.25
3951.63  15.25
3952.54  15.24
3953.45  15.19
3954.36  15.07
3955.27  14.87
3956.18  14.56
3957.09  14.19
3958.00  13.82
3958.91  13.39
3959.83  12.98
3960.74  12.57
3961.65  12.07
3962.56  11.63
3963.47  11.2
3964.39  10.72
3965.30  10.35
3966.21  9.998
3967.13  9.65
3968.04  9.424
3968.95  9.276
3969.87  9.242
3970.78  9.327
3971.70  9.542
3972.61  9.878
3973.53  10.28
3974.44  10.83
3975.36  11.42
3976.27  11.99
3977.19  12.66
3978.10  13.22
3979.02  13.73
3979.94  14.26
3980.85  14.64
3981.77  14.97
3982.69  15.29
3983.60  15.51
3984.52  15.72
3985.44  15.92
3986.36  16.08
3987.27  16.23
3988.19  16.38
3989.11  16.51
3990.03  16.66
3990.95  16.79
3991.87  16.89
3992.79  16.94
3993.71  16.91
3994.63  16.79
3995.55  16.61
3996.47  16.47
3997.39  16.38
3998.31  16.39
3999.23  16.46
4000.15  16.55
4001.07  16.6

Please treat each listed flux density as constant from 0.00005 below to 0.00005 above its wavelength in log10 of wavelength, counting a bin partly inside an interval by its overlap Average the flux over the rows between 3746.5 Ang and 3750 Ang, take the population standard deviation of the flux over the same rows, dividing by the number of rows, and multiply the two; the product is 3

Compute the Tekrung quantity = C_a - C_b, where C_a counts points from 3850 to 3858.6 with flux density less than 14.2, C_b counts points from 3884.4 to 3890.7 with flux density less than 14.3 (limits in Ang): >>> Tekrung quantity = -7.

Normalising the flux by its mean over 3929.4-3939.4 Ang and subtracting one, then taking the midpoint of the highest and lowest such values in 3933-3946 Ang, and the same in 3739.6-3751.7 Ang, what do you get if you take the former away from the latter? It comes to -0.20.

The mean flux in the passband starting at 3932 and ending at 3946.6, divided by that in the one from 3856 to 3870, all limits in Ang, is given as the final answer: 0.86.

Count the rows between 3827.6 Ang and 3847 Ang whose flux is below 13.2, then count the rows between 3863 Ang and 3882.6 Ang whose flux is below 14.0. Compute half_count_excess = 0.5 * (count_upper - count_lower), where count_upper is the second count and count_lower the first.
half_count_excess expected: -4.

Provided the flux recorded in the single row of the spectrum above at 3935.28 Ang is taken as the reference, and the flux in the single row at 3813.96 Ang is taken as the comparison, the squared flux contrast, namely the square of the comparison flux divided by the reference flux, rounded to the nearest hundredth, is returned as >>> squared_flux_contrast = 1.88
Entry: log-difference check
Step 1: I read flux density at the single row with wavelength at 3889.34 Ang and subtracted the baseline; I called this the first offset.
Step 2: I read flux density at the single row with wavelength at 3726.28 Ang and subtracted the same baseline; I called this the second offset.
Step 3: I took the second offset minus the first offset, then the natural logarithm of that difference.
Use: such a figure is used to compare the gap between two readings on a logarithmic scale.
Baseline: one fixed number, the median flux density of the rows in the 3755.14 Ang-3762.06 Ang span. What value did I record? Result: 2.2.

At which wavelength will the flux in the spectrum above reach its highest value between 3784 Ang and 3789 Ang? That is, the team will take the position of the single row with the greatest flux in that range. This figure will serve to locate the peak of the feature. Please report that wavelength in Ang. 3785.09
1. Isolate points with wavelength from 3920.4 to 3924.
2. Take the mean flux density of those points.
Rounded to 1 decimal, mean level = 14.5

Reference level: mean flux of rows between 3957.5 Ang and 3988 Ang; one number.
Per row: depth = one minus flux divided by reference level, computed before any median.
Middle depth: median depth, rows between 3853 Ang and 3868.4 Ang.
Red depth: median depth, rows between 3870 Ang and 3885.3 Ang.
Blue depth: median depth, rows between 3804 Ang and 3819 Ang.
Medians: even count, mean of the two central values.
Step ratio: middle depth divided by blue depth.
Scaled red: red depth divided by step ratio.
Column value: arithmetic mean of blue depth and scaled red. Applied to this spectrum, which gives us -0.09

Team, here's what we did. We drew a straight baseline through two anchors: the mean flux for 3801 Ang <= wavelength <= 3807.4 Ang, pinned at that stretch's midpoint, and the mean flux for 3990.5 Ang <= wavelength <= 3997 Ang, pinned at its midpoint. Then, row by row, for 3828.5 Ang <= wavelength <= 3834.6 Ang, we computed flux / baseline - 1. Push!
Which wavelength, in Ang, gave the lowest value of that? 3833.33 Ang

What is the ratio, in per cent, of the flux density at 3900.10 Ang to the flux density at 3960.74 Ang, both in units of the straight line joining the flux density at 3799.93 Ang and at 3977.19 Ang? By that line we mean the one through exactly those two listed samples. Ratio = 121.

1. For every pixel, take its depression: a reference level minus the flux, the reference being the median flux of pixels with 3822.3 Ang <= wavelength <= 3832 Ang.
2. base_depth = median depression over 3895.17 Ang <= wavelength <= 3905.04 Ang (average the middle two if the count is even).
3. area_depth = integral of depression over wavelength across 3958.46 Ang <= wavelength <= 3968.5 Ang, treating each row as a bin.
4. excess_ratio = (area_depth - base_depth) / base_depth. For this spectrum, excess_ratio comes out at -1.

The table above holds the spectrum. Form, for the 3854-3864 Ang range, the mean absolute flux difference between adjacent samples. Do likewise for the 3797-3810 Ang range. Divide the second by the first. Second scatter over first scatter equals 5.8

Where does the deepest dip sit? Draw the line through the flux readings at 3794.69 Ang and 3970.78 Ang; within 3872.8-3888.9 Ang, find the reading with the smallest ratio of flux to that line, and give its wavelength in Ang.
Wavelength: 3888.45 Ang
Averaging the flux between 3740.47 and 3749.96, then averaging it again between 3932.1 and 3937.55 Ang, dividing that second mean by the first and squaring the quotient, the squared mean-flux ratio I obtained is 1.01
